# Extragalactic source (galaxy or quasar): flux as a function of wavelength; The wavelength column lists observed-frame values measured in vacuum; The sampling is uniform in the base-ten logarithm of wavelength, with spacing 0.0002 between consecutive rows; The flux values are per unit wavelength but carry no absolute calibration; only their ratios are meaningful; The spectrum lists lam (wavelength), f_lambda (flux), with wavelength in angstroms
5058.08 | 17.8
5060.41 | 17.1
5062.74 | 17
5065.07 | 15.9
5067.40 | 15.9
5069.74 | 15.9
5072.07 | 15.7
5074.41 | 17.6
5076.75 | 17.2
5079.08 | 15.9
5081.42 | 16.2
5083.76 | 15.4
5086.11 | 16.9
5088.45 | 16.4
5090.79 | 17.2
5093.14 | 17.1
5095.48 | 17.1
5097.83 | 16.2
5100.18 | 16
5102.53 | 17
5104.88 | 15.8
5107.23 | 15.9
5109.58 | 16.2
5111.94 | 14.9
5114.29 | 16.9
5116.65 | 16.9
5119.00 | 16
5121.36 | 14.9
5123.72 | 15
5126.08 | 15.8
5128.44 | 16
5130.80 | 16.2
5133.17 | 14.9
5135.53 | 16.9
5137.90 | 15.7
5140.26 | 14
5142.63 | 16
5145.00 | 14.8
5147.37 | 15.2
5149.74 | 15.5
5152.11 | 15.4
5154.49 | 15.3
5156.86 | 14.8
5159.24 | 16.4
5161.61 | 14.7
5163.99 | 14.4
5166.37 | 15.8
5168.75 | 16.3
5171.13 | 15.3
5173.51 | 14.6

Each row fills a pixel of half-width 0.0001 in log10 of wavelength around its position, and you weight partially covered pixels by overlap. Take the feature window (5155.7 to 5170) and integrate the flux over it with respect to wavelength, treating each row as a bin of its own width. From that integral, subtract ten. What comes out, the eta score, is 210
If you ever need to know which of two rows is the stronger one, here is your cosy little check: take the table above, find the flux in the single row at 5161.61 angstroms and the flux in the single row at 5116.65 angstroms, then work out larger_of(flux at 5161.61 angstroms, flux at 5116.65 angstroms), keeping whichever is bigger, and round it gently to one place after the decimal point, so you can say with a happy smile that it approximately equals 16.9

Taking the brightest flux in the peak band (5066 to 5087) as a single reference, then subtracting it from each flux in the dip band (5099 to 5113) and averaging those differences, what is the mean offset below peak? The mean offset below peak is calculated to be -1.6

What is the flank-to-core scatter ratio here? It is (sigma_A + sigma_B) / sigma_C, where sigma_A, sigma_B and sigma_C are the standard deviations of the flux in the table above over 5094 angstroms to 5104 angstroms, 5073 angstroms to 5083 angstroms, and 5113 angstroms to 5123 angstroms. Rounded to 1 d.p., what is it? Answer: 1.4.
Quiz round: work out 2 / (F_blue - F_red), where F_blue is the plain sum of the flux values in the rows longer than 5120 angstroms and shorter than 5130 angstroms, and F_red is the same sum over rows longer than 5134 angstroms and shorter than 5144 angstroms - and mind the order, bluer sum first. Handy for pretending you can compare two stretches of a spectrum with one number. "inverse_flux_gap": -2.2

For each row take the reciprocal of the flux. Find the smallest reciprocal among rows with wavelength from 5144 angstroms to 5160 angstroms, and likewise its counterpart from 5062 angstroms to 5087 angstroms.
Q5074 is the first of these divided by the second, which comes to 1.07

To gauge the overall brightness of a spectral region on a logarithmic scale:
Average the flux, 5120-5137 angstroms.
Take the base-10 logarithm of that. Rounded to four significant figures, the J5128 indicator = 1.195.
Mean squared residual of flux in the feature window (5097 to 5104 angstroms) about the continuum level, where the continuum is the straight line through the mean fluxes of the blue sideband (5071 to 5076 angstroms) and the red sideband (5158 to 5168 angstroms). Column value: 0.23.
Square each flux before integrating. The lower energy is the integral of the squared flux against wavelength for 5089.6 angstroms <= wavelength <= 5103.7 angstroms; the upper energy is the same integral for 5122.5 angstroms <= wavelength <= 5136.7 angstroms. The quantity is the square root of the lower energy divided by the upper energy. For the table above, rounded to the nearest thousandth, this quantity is 1.057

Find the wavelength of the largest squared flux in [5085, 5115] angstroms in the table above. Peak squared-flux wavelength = 5090.79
